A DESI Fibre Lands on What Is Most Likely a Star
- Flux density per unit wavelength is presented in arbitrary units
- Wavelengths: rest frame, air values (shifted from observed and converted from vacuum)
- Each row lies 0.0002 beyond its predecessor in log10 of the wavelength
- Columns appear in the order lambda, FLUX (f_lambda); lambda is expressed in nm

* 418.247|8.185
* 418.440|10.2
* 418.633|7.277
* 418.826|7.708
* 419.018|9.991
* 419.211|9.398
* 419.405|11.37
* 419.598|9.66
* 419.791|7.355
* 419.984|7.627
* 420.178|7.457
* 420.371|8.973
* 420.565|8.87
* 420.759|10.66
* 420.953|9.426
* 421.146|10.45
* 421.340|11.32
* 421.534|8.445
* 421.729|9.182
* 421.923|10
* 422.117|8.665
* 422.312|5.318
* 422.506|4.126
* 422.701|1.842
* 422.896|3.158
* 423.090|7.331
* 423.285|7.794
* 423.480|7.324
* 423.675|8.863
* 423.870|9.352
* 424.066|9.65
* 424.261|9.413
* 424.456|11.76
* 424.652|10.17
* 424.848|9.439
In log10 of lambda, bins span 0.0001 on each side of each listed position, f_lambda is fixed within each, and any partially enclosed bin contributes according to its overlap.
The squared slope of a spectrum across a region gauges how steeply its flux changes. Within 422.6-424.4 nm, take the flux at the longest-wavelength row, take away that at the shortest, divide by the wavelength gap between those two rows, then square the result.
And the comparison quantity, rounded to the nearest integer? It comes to 24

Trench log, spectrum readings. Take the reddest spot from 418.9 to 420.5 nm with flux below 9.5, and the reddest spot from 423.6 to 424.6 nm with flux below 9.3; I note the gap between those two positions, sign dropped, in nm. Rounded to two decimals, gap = 3.30 nm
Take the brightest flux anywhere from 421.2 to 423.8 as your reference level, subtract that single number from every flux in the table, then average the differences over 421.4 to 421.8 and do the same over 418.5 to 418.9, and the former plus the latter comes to -6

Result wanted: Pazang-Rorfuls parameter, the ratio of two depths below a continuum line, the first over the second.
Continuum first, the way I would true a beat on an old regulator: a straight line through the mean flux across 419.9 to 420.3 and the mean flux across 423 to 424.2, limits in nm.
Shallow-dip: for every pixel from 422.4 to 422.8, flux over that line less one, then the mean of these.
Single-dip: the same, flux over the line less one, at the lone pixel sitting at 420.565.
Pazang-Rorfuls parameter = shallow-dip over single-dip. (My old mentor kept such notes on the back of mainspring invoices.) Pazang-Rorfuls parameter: -4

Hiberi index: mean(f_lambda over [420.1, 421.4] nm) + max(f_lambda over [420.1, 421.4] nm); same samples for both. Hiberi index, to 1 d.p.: 20.9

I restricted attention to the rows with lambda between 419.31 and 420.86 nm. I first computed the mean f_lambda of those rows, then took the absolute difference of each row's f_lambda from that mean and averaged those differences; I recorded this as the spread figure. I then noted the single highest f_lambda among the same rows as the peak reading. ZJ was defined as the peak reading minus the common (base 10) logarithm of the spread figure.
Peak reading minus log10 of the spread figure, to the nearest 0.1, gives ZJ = 11.3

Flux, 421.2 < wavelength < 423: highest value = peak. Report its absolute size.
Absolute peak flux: 11.3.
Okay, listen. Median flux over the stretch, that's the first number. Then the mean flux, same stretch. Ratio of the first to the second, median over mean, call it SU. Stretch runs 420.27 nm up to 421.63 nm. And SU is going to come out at 0.97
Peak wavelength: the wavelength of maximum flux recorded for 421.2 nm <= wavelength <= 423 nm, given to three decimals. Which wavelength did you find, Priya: 421.340 nm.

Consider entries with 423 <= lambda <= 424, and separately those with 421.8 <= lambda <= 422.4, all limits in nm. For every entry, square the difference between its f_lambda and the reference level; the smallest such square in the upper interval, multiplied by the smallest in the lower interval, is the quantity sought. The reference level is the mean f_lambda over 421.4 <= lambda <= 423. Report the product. 1.0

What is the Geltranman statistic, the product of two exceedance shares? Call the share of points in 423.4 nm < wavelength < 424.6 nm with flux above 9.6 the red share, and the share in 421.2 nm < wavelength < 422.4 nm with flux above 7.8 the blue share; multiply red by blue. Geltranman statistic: 0.28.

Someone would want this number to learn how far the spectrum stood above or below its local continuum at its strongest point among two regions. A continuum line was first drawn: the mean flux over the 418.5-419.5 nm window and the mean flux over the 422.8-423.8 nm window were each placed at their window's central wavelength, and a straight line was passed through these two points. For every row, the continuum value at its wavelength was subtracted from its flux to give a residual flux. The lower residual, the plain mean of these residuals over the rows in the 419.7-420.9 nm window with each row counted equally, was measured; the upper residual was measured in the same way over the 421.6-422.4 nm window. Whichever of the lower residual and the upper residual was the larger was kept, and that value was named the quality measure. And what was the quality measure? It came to 0.7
